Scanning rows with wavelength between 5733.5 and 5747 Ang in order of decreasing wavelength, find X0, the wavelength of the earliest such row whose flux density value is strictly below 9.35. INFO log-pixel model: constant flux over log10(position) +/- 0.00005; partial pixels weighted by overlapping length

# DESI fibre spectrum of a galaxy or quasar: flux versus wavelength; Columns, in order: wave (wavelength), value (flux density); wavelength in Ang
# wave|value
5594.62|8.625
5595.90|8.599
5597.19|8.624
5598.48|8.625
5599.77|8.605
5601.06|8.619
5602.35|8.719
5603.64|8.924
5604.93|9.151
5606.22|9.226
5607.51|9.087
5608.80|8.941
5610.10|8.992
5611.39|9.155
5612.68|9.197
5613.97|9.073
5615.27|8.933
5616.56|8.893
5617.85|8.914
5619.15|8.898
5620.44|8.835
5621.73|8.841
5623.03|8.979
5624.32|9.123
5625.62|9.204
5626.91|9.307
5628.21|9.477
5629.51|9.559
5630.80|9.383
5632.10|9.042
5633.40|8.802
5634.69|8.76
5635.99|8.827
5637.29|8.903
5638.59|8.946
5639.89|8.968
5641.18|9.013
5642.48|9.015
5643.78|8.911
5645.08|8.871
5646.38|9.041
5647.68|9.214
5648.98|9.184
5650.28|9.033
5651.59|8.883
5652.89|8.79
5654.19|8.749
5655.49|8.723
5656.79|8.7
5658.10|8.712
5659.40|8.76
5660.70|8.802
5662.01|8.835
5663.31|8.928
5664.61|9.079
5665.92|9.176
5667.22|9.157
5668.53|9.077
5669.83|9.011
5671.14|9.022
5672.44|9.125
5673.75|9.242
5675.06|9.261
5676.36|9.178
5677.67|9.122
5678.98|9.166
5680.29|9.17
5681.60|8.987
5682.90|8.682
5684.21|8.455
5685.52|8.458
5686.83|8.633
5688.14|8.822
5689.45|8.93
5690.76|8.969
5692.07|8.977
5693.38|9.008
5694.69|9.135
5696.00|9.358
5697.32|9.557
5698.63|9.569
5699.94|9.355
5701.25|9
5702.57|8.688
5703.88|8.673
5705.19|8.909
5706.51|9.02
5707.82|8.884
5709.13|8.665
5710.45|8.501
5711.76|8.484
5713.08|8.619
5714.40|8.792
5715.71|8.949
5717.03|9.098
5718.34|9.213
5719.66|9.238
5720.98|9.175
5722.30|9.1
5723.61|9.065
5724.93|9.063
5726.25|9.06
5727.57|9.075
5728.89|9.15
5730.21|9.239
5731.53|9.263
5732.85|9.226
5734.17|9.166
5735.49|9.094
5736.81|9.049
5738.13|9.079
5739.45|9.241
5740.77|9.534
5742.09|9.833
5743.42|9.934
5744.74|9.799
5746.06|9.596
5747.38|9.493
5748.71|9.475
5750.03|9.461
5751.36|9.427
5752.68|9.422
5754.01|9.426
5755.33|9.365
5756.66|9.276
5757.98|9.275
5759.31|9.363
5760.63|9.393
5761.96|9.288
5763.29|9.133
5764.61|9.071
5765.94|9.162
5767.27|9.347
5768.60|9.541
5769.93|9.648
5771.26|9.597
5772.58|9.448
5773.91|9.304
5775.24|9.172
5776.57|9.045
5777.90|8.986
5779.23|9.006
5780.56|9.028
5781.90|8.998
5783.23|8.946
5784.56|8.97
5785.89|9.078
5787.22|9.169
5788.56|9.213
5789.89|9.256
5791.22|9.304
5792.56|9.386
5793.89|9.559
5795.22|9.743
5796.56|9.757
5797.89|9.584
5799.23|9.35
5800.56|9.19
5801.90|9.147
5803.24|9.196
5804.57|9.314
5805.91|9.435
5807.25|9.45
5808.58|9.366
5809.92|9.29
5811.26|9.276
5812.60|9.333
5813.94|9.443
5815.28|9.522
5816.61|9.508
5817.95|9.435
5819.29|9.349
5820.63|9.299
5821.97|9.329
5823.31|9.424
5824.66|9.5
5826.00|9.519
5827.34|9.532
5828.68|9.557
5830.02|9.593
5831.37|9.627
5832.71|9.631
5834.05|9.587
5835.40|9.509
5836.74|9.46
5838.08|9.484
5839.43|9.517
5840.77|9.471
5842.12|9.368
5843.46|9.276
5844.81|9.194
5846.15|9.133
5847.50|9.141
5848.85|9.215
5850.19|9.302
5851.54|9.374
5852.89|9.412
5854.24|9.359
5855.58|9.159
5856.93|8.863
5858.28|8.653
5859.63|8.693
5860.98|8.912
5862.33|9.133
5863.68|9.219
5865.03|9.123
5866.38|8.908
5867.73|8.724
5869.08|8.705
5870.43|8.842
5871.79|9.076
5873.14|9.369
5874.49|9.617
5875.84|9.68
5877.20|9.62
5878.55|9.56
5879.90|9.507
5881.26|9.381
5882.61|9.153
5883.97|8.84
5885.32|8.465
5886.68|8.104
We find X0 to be 5739.45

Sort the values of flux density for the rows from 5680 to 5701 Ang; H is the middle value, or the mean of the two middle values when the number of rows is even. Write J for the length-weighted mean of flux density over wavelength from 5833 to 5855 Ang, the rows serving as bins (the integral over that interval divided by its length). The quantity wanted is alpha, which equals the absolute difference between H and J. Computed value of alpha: 0.39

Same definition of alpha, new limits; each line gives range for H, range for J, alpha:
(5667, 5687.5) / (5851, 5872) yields 0.10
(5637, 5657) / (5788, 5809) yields 0.47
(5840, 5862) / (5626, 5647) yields 0.15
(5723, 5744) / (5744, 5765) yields 0.24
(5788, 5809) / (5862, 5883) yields 0.13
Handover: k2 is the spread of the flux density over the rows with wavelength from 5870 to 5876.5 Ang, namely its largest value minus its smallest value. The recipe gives 0.84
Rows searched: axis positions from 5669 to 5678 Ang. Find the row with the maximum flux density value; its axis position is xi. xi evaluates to 5675.06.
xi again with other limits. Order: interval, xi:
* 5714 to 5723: 5719.66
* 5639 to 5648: 5647.68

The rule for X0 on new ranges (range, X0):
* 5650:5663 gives 5662.01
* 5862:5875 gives 5871.79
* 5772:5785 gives 5784.56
